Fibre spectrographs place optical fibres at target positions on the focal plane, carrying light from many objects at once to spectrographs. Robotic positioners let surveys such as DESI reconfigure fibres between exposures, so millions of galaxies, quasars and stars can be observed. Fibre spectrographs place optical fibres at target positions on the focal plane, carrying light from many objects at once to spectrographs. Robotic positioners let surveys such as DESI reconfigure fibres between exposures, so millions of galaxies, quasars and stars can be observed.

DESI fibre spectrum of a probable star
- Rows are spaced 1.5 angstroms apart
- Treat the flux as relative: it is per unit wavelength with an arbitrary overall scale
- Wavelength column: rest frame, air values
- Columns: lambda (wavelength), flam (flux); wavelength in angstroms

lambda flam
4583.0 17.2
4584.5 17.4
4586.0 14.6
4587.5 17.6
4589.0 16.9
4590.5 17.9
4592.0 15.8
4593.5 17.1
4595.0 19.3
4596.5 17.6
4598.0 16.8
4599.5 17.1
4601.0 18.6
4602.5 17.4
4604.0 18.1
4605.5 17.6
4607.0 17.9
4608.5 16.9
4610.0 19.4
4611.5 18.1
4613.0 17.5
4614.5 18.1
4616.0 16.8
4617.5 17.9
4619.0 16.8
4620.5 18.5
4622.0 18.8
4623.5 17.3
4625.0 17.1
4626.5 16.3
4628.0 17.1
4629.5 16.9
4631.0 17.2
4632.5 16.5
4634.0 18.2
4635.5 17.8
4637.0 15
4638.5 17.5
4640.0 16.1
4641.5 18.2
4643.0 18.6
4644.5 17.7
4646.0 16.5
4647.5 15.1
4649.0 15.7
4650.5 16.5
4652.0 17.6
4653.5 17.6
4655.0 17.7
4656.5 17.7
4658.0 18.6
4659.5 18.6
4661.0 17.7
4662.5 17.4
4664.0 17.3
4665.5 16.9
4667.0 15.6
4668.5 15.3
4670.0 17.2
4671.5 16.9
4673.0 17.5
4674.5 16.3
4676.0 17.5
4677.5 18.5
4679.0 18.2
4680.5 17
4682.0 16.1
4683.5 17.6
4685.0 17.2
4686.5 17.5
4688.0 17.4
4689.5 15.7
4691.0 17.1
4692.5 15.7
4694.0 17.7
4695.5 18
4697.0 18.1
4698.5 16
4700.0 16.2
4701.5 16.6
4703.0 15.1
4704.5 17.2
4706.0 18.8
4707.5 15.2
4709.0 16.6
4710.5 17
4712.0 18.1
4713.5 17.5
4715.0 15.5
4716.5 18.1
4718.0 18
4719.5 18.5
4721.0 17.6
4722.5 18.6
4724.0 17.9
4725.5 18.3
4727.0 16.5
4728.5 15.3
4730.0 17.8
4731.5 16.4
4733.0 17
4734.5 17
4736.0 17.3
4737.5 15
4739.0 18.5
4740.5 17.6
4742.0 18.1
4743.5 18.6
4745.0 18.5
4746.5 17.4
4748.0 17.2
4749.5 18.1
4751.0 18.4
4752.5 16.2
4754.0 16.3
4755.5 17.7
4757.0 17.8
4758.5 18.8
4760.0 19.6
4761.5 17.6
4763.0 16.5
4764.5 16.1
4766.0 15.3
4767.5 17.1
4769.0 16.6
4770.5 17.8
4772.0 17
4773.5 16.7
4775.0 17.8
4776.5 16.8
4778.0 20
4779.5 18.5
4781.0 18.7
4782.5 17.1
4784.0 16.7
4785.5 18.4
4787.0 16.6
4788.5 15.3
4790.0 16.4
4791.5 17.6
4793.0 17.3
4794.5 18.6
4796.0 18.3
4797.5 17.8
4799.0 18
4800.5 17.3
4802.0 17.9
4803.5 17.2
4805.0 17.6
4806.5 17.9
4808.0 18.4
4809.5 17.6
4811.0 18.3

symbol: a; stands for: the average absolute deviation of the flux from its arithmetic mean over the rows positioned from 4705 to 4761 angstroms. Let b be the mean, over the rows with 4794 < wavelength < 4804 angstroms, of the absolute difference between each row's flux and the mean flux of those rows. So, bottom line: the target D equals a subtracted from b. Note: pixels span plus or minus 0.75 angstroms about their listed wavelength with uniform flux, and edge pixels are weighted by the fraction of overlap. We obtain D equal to -0.51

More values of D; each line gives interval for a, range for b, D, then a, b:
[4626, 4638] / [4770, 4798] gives 0.14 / 0.71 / 0.84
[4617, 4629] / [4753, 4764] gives 0.14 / 0.69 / 0.84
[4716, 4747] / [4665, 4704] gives 0.00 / 0.79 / 0.79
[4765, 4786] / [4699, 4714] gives -0.03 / 0.92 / 0.89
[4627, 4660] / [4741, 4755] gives -0.08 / 0.85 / 0.77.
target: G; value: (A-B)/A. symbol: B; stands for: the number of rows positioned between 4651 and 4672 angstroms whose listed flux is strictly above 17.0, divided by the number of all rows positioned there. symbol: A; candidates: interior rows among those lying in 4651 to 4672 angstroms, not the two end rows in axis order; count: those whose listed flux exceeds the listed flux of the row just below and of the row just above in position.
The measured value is 0.29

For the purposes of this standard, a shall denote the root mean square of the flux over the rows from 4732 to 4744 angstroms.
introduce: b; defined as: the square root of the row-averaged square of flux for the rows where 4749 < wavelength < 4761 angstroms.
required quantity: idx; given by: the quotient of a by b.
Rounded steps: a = 17.4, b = 17.9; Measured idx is 0.97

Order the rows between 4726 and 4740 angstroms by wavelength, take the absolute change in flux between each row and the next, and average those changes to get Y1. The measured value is 1.5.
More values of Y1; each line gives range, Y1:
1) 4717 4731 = 1.1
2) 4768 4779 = 1.3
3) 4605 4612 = 1.3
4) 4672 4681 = 1.0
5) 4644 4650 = 1.1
